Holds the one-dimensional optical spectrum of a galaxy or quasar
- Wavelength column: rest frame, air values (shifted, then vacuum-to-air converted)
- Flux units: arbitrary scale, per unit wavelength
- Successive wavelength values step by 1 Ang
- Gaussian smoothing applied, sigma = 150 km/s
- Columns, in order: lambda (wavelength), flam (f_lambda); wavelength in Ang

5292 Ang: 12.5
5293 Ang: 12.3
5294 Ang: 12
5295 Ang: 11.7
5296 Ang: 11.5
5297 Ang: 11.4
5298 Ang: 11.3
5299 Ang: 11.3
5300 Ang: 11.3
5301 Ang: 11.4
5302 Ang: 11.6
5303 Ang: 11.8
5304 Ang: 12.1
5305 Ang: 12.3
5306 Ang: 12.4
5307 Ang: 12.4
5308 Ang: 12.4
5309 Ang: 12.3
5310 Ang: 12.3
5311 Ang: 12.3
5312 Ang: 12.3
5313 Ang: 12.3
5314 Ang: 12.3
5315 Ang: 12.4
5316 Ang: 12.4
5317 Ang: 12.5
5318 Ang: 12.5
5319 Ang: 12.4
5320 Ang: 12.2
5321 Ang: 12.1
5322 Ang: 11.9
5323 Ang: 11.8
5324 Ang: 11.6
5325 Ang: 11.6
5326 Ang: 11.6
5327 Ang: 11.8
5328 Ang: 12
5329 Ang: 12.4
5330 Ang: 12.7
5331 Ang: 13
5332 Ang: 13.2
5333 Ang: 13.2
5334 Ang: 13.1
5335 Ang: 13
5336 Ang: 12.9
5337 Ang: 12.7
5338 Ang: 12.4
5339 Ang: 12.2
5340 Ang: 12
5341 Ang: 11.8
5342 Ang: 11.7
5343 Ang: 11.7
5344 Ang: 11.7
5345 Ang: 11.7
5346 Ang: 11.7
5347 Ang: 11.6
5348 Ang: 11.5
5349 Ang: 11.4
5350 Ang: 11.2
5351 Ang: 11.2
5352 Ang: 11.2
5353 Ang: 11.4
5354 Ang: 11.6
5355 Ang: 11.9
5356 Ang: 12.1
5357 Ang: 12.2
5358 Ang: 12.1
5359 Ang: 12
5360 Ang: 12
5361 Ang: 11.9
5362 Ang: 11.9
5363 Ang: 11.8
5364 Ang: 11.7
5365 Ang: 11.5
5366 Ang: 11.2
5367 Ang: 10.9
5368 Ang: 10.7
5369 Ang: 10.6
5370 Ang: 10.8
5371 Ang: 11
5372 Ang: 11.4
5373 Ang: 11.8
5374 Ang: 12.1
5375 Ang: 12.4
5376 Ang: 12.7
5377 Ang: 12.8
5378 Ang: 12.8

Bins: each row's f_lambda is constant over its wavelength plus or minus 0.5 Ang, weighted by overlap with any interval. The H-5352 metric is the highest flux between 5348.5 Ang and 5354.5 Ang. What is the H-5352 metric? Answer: 11.6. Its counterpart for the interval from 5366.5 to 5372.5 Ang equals 11.4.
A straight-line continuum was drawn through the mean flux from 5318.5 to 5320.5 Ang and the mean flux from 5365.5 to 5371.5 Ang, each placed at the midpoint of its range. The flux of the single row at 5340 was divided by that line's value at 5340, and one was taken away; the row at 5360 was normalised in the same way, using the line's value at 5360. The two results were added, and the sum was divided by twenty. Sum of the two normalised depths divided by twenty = 0.0053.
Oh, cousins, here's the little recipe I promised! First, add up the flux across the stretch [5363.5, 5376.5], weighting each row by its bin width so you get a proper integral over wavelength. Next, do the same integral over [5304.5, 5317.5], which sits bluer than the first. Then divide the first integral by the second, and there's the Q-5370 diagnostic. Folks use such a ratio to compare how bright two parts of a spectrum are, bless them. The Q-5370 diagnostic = 0.93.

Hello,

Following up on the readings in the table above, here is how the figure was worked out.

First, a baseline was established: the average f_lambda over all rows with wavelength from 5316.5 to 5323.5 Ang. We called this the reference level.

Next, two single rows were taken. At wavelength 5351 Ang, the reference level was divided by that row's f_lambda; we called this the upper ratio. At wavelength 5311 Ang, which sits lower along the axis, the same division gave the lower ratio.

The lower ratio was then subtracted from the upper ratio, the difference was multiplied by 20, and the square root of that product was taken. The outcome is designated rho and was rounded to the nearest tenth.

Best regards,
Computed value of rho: 1.4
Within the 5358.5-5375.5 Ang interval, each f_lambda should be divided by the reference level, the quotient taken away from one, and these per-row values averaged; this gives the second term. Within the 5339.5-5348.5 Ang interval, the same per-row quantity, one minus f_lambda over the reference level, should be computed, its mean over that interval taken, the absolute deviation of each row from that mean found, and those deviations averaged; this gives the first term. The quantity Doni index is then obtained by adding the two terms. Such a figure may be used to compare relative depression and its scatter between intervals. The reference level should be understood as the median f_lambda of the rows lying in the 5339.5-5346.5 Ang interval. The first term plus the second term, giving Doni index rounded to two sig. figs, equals 0.023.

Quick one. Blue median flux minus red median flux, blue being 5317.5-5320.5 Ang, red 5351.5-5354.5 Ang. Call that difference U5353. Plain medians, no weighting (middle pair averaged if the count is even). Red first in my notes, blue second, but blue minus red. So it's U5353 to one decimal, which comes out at 1.0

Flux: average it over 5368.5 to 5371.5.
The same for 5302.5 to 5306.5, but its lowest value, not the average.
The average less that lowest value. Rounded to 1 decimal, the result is -1.0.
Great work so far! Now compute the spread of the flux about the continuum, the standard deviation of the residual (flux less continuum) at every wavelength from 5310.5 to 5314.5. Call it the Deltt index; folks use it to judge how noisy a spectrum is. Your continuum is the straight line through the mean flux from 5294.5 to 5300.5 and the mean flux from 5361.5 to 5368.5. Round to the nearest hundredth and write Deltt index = 0.00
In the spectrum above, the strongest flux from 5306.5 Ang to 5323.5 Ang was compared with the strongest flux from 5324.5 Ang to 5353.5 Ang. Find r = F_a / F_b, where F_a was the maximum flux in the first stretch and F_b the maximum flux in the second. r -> 0.95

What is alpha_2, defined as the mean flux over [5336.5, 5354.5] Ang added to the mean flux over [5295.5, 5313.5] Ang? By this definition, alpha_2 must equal 23.63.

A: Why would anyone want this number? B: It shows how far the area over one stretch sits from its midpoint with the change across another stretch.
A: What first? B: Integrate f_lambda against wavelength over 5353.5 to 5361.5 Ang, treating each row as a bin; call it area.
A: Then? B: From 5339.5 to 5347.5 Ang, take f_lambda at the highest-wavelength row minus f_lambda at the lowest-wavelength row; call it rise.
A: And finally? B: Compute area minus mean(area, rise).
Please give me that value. 48.1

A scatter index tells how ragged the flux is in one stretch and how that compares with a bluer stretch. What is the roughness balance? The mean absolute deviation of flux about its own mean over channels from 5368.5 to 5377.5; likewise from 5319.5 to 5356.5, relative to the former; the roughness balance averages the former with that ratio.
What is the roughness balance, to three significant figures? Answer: 0.694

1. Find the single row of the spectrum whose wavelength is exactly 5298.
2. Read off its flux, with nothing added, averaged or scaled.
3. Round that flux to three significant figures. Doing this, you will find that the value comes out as 11.3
